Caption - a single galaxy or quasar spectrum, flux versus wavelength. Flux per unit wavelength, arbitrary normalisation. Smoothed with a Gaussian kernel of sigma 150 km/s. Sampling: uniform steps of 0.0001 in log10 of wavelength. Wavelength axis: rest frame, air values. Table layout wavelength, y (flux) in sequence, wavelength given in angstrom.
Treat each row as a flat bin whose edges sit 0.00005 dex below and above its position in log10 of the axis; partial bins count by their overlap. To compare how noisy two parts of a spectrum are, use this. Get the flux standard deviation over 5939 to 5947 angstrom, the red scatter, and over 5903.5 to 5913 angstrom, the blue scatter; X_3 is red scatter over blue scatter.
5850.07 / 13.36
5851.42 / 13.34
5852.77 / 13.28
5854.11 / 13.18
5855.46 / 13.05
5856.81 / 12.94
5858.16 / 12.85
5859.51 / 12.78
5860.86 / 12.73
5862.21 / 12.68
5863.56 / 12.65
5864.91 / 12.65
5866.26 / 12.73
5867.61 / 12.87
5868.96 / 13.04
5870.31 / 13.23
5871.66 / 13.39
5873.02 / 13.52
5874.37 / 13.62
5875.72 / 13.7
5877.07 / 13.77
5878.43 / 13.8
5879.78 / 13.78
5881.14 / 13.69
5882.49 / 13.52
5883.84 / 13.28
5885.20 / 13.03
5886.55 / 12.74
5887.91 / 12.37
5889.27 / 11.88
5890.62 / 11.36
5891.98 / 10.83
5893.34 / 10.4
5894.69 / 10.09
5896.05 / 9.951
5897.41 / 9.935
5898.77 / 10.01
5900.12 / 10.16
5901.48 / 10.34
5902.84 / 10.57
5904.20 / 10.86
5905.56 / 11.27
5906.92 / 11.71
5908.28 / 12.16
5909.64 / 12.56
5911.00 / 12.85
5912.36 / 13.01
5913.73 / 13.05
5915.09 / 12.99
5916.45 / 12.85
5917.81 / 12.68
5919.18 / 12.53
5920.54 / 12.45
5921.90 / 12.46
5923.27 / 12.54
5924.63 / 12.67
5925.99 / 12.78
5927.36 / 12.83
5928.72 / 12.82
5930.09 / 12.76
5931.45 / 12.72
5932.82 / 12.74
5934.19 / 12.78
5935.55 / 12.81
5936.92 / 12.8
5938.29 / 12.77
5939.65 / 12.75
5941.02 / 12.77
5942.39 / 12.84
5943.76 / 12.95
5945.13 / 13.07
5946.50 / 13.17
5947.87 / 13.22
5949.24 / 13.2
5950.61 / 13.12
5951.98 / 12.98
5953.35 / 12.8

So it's 0.2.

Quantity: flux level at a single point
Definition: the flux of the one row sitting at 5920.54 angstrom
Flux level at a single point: 12.45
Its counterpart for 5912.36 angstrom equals 13.01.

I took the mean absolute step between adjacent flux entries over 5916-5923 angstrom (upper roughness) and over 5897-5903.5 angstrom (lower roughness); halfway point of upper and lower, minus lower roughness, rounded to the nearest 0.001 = -0.028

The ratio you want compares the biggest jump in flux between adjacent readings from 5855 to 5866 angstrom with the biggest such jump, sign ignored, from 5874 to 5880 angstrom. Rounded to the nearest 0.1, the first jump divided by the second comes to 1.4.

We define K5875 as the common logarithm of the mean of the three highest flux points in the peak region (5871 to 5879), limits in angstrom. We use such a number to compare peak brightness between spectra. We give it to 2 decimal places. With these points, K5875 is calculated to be 1.14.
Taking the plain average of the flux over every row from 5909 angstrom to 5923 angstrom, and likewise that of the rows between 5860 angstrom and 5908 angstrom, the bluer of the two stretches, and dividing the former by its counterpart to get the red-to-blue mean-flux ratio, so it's 1.05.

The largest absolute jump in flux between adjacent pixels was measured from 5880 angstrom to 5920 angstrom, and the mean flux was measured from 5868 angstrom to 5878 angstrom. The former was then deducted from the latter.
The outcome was 12.9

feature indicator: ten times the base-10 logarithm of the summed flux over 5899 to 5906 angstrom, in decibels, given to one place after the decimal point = 17.3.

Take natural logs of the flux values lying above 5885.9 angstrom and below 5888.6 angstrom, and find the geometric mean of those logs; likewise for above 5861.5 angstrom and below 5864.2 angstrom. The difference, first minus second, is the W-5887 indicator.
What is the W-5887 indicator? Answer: -0.01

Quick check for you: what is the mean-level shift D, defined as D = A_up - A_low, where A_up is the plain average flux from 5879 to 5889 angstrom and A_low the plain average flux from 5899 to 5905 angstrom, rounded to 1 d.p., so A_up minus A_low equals 2.7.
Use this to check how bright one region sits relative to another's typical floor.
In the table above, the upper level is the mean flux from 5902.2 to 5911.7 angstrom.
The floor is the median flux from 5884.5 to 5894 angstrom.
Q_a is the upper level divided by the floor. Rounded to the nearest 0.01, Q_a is 0.99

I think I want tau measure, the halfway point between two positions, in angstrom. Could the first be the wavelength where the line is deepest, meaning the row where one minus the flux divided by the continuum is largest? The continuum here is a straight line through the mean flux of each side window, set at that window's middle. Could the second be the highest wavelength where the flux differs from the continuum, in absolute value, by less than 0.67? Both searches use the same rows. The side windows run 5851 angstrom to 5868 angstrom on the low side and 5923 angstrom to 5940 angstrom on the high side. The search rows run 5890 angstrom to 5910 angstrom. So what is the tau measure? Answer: 5903.5 angstrom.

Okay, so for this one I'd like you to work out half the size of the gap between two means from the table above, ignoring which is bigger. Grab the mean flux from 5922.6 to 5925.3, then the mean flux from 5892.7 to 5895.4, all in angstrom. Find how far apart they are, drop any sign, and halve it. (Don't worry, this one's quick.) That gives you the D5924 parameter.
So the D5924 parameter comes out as 1.2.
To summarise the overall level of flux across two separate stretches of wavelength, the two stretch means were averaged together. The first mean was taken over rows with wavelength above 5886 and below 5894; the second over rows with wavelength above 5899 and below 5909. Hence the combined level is 11.3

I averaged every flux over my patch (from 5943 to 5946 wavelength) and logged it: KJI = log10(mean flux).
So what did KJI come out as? 1.114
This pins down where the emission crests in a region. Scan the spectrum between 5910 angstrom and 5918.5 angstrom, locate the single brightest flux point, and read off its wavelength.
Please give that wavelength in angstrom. 5913.73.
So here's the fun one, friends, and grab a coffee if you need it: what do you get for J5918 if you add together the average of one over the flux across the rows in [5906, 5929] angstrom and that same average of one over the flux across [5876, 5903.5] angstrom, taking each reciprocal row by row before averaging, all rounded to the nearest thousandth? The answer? 0.165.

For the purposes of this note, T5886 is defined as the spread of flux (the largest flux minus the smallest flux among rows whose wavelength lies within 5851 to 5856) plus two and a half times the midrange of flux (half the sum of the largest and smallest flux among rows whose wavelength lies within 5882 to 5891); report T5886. 31.4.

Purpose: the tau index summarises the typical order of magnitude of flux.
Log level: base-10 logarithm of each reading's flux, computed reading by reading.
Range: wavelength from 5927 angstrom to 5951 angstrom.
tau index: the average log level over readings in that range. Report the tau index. 1.11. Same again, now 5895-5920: 1.06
